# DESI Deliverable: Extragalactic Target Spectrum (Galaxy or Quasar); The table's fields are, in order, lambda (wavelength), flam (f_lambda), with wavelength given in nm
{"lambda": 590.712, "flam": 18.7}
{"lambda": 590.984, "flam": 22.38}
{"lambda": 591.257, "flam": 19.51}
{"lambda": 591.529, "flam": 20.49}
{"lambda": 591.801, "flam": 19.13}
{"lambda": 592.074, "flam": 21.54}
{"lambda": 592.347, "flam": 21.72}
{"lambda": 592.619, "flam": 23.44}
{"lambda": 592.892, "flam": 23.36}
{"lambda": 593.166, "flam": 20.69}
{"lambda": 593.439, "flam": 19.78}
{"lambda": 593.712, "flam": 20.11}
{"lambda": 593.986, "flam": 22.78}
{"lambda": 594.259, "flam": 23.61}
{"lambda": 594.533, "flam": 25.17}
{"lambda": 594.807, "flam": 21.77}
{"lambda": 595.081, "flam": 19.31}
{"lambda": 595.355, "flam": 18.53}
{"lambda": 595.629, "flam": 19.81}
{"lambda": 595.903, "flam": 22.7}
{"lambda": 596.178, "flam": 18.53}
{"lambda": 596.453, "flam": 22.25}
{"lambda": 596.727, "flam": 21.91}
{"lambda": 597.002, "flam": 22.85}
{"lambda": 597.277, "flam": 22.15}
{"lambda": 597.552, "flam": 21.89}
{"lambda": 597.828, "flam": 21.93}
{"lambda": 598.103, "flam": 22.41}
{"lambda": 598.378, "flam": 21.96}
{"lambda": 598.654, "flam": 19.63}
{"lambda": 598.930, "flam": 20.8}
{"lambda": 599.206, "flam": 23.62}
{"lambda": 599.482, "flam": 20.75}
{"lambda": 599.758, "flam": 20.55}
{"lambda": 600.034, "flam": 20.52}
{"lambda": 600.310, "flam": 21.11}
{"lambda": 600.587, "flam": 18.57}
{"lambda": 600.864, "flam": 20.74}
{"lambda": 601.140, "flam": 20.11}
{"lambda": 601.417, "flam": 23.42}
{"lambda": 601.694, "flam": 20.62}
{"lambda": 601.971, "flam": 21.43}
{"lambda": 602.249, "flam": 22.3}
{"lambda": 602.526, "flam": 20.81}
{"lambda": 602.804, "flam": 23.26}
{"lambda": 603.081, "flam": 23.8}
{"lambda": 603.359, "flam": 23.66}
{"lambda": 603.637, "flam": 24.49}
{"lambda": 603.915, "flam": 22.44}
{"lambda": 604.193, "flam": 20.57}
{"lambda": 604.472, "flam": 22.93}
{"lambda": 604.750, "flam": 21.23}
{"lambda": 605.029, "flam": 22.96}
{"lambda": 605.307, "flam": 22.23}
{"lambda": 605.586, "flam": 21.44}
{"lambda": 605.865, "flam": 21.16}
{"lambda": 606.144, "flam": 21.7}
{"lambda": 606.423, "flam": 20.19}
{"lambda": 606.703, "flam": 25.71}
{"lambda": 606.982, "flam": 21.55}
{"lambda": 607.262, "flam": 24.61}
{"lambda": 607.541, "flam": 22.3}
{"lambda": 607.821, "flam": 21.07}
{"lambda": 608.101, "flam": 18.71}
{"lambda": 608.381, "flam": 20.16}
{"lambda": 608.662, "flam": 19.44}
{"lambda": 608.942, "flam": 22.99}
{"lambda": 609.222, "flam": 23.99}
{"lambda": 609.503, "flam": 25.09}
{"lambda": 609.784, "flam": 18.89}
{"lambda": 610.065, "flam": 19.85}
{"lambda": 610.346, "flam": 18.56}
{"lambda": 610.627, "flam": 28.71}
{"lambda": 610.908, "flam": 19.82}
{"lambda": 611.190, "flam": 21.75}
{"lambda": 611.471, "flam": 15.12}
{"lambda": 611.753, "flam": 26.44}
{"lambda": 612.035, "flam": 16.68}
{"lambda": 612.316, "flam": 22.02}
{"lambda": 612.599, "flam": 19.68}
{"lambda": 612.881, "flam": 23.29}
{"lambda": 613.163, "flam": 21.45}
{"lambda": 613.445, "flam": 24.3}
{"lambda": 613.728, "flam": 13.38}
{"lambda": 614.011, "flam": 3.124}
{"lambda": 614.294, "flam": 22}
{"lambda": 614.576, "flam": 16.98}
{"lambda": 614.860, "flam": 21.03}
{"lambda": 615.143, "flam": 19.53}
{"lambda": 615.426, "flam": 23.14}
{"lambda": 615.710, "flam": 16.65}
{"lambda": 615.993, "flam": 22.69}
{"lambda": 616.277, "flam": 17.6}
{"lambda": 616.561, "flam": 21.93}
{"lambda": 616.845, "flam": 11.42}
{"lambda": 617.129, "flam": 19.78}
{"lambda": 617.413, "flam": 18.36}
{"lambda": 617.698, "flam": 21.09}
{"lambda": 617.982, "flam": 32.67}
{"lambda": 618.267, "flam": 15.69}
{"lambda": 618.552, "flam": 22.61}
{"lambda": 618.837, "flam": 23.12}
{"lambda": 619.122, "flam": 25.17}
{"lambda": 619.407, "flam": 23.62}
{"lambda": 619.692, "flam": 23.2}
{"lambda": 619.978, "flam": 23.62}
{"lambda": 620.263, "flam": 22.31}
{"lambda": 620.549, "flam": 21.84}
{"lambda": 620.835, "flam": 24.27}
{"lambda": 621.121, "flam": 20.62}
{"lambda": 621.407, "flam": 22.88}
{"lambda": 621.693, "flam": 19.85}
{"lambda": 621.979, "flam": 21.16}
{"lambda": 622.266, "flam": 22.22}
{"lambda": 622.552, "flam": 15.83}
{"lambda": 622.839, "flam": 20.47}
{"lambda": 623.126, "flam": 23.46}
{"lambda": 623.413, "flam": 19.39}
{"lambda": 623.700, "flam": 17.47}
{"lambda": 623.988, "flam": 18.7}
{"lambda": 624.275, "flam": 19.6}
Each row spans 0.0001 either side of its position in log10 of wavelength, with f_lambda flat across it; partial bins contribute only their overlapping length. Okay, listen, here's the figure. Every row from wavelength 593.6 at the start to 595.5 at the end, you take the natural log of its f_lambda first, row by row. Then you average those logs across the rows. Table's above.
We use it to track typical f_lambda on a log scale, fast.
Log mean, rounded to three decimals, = 3.068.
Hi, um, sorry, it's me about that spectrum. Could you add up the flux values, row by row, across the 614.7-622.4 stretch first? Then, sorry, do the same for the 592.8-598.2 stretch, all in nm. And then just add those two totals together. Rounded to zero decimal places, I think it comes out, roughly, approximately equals 1010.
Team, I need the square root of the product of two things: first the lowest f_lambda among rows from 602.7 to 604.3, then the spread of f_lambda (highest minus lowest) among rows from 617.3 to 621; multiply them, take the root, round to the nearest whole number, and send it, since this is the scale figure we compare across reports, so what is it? 19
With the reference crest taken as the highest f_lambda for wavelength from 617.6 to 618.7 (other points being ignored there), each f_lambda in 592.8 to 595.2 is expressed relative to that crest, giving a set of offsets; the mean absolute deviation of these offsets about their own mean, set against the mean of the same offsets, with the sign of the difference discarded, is 13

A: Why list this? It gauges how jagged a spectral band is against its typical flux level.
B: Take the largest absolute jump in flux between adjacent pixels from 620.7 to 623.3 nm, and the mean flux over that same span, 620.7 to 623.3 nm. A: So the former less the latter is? -14.8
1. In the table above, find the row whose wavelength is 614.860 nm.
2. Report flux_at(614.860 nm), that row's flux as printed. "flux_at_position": 21.03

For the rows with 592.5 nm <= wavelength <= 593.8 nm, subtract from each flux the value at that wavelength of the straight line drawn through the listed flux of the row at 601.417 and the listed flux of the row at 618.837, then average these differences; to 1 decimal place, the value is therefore -2.1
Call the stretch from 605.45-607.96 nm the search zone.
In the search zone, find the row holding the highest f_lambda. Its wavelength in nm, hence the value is 606.703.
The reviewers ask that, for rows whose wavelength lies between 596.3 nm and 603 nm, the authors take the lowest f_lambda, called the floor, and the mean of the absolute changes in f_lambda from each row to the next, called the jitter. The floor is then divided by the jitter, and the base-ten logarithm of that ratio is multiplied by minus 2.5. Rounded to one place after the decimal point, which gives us -2.9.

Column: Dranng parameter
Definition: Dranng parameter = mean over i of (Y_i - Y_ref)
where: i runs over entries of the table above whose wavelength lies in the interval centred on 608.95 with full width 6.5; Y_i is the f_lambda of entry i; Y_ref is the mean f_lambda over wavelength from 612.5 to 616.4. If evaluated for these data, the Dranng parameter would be 2.58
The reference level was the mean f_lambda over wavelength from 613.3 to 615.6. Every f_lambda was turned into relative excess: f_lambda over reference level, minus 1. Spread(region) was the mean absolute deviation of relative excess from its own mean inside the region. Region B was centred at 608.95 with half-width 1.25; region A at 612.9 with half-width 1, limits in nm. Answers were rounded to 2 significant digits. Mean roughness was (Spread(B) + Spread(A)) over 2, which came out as 0.14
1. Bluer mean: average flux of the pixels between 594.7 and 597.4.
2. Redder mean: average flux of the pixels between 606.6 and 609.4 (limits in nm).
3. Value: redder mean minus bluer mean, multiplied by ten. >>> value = 11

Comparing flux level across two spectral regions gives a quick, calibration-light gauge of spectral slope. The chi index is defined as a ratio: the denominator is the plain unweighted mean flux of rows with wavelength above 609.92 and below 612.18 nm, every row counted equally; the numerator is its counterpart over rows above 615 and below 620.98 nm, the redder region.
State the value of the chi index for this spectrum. 1.03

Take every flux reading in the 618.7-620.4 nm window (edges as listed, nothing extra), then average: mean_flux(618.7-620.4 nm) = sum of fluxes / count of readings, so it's 23.5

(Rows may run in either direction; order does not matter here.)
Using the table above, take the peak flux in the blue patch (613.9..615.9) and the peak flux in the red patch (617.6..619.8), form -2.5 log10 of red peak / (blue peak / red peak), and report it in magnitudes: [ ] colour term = -4.2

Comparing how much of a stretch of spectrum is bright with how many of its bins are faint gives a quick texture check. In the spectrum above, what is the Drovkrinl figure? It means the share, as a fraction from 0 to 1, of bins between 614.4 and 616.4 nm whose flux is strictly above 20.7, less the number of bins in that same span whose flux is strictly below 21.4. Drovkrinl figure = -4.6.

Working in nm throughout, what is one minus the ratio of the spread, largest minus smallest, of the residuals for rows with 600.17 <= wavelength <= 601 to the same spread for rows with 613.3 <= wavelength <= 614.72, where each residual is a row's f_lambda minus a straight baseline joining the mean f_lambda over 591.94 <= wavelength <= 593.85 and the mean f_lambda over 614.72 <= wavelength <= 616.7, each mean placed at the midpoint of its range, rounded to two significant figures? 0.88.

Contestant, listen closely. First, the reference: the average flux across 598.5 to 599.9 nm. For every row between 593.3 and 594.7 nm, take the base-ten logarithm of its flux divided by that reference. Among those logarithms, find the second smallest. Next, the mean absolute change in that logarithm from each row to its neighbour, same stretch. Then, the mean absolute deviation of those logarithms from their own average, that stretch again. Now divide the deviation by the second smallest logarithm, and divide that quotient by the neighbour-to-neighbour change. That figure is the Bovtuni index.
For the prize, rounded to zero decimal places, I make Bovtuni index -70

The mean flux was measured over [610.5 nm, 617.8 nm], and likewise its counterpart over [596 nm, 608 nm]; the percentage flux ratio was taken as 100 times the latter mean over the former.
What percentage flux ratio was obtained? 112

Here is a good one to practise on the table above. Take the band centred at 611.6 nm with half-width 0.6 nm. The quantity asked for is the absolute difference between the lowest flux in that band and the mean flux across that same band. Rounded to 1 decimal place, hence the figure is 4.9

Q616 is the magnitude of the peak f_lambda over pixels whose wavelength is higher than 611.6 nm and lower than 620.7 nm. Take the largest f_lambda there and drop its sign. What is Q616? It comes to 32.7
